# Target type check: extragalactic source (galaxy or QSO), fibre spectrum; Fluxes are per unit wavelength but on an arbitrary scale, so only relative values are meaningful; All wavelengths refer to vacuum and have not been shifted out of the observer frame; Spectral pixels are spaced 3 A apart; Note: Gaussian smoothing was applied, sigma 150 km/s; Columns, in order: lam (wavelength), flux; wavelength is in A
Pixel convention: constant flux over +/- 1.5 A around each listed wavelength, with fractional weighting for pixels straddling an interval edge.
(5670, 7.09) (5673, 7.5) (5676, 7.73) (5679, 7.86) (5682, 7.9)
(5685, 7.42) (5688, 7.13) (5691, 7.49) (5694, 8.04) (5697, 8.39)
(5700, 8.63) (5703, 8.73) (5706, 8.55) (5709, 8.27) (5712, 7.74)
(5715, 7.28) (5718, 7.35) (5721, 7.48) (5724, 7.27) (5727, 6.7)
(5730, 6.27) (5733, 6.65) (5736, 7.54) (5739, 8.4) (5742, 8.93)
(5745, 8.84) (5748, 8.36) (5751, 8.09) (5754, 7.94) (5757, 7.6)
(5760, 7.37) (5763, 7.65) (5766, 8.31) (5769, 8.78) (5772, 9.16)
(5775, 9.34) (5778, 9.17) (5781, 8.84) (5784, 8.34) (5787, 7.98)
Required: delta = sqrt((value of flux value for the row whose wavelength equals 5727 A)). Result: 2.59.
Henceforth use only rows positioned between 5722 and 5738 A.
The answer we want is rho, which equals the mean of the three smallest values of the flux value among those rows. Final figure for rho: 6.5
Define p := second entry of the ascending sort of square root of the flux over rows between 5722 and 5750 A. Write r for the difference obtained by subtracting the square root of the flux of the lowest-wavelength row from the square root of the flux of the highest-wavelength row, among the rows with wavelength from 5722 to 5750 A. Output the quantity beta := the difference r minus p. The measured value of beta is -2.38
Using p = 2.58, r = 0.2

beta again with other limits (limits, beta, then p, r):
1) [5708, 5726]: -2.88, 2.70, -0.2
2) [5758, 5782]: -2.51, 2.77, 0.3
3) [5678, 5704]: -2.57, 2.72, 0.2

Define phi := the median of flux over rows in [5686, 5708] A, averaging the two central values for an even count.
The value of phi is 8.4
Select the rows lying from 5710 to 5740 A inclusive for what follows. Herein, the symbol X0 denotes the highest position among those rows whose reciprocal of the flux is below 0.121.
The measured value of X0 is 5739 A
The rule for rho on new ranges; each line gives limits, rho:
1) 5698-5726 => 7.3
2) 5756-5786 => 7.5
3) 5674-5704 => 7.3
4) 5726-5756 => 6.5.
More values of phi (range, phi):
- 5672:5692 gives 7.5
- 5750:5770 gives 7.9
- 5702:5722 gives 7.7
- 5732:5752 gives 8.4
